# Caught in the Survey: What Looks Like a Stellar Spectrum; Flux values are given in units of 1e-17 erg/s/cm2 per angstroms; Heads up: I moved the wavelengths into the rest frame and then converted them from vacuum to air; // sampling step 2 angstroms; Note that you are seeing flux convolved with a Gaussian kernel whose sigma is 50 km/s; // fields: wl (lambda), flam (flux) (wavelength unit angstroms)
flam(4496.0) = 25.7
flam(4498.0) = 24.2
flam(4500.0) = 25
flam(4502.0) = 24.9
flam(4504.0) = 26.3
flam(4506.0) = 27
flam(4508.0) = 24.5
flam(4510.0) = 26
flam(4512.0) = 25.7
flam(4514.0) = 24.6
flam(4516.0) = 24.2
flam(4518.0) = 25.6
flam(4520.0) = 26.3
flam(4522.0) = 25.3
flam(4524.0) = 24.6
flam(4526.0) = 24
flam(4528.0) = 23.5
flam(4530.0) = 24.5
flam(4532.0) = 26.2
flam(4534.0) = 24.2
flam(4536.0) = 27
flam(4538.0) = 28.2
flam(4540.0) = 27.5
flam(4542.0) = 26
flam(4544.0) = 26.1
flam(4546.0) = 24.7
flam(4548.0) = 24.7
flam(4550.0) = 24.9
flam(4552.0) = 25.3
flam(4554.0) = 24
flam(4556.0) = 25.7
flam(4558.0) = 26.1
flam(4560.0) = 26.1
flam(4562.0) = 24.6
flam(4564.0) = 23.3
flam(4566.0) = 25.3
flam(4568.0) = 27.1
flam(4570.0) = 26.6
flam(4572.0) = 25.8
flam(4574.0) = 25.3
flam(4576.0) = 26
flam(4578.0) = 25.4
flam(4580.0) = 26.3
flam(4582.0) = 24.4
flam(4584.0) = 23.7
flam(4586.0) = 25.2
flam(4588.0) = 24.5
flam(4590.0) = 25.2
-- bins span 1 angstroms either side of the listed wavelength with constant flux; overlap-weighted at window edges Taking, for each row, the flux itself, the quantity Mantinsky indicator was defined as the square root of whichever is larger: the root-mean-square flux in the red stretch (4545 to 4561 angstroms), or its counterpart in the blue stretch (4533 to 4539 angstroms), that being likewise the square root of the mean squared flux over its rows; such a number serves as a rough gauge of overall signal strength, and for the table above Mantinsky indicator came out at 5.15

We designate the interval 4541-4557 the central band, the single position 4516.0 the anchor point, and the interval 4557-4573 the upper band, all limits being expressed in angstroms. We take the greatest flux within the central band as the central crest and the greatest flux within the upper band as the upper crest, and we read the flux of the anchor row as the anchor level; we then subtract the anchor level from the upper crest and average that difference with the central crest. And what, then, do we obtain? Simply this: 14.5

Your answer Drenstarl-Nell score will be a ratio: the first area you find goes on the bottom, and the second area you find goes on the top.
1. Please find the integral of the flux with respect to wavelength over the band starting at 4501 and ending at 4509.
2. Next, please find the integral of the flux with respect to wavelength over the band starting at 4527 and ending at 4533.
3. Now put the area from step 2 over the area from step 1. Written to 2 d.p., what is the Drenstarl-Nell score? 0.72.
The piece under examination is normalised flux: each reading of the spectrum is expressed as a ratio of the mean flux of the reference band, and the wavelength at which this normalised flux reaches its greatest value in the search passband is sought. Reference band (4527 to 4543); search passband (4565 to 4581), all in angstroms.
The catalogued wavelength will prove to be 4568.0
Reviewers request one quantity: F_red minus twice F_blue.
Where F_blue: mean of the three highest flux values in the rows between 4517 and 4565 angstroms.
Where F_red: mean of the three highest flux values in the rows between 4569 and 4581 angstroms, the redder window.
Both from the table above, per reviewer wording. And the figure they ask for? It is -28.8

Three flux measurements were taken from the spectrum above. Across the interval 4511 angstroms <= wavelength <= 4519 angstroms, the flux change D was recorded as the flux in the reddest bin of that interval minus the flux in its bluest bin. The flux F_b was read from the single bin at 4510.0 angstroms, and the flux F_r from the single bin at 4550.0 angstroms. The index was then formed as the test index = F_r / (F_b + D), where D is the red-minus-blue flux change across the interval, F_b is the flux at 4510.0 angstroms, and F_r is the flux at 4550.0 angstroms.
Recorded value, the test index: 0.96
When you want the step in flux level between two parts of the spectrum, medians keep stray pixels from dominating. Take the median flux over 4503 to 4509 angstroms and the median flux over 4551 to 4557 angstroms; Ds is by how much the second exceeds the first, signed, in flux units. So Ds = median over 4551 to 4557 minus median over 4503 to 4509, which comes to -1.0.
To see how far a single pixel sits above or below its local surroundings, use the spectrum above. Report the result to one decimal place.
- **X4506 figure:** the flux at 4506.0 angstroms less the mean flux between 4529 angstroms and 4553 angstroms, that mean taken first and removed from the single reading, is 1.2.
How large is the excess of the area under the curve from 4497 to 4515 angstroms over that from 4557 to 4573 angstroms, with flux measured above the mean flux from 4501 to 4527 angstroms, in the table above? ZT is -4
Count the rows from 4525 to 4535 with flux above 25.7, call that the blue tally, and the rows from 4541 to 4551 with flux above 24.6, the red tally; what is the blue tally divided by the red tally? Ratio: 0.20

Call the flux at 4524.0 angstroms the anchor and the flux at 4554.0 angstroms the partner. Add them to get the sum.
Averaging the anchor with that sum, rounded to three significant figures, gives 36.6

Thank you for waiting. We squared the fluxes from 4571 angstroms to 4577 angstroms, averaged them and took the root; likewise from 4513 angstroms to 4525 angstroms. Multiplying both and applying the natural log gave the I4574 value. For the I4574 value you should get 6.47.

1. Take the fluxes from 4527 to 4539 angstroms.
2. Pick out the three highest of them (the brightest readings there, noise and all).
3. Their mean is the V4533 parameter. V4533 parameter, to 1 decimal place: 27.1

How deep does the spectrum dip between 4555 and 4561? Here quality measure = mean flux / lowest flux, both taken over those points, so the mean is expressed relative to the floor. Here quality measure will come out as 1.010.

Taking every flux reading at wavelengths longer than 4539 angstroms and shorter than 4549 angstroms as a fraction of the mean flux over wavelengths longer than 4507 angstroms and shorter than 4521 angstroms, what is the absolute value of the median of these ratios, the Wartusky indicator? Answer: 1.03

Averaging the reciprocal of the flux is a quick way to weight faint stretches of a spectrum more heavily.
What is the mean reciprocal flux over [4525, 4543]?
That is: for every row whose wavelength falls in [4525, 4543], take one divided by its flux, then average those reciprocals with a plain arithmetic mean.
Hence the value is 0.0391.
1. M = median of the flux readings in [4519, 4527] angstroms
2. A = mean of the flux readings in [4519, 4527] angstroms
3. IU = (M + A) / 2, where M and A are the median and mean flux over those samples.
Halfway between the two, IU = 25.0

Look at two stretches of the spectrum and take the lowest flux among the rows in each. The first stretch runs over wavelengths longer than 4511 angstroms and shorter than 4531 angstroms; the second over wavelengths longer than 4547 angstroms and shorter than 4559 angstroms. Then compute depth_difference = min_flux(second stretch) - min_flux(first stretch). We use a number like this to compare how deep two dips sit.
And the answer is 0.50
